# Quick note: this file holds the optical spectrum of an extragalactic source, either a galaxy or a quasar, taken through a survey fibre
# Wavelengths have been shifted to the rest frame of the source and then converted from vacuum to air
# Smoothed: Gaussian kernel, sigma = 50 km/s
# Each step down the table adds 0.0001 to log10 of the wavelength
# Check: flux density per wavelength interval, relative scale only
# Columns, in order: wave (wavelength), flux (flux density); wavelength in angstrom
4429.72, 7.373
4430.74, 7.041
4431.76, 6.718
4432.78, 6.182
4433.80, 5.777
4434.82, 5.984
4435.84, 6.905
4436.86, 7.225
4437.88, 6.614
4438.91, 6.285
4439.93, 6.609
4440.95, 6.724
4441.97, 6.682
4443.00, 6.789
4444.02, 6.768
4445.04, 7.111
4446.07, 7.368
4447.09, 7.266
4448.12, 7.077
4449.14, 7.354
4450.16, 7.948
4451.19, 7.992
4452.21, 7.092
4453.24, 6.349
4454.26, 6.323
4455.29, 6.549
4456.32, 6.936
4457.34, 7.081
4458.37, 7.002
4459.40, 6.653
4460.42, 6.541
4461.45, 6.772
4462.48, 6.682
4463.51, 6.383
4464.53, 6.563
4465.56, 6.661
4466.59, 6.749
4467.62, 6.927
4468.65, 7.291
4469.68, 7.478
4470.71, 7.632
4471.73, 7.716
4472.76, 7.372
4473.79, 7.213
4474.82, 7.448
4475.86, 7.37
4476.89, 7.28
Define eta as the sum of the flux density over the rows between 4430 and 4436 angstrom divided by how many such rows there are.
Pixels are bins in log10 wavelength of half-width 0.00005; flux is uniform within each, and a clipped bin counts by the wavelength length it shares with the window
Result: 6.4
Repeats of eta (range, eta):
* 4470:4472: 7.7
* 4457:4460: 6.9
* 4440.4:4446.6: 6.9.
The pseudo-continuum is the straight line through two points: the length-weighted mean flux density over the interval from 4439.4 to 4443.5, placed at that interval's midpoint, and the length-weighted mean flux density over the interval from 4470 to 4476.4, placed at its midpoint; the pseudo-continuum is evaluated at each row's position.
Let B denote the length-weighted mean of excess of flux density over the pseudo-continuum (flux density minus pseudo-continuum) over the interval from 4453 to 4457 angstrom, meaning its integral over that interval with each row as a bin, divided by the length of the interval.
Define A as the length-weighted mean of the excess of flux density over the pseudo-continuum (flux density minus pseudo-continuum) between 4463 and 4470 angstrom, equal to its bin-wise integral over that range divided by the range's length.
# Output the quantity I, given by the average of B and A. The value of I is -0.45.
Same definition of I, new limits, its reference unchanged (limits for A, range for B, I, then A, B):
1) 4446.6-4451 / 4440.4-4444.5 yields 0.30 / 0.6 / 0.02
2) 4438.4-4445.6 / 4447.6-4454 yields 0.17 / 0.0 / 0.34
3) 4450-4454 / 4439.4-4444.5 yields 0.14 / 0.3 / 0.00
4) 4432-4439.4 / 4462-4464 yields -0.40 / -0.1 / -0.68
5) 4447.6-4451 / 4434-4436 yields 0.17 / 0.6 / -0.28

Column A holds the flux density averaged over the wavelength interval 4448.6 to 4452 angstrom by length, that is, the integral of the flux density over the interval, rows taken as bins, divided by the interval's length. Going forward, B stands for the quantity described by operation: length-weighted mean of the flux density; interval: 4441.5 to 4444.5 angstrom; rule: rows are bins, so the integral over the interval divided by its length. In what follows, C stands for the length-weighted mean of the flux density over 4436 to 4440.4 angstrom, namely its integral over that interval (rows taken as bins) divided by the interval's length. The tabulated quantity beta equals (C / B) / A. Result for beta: 0.13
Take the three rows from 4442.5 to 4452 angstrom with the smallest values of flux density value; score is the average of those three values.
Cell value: 6.88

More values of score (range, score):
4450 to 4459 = 6.41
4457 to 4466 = 6.50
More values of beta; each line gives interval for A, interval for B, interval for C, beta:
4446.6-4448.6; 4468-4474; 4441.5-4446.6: 0.13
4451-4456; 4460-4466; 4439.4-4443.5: 0.15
